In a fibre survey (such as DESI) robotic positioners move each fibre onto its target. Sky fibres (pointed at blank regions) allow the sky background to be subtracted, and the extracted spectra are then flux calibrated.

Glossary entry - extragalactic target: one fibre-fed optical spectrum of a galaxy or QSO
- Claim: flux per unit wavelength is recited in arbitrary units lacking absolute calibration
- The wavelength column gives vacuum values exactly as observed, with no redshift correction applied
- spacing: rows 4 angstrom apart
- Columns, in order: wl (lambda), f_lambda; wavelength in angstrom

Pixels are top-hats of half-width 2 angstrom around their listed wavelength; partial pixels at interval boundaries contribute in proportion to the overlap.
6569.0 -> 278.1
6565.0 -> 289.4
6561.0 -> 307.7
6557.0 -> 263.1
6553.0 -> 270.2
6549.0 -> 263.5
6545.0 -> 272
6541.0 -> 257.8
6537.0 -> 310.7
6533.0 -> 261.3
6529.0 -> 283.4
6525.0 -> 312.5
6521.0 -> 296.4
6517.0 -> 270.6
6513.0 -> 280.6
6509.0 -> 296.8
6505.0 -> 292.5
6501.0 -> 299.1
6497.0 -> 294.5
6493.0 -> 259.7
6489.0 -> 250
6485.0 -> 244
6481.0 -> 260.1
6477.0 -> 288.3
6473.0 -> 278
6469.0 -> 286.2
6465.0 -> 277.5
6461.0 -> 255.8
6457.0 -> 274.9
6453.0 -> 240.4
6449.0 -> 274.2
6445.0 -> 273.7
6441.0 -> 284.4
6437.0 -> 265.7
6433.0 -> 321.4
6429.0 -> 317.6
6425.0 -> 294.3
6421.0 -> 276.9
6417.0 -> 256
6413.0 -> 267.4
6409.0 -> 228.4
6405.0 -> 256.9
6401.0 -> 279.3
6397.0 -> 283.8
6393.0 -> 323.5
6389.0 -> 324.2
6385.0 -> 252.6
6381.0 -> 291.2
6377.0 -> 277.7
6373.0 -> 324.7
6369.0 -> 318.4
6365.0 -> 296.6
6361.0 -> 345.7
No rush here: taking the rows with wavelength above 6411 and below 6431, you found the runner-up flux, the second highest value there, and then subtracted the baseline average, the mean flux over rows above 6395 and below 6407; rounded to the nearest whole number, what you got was 21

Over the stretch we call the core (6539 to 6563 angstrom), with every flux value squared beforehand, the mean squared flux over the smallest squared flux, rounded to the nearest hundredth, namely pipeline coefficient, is 1.12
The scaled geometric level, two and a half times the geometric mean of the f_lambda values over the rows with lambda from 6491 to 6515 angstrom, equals 717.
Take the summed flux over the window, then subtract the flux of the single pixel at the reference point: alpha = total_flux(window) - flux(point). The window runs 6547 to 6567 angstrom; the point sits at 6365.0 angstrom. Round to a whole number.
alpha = 1097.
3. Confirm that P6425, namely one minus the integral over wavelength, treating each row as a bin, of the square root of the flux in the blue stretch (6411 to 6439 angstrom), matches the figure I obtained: -472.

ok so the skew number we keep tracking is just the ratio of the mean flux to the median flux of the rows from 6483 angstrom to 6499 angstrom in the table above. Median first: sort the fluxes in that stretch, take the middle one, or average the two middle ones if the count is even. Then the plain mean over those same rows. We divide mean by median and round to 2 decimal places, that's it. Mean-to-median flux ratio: 1.03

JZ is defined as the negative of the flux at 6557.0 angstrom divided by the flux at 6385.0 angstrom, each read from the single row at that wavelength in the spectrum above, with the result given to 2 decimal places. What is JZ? -1.04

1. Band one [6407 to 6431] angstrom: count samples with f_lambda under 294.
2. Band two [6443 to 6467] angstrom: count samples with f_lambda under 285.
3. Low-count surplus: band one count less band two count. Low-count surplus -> -2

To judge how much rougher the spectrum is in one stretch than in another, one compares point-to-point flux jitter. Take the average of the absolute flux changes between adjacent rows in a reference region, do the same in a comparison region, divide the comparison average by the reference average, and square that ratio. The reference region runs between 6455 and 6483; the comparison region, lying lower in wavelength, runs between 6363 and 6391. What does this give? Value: 4.3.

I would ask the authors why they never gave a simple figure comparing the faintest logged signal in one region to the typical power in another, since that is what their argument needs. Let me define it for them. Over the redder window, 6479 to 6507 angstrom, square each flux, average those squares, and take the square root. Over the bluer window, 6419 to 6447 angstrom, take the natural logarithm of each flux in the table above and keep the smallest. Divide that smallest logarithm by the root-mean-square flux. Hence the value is 0.0205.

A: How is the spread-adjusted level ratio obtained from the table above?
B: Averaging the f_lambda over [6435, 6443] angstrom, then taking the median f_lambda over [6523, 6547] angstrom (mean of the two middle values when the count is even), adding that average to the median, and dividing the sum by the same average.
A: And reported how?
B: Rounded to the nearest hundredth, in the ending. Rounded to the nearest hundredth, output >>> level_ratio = 2.01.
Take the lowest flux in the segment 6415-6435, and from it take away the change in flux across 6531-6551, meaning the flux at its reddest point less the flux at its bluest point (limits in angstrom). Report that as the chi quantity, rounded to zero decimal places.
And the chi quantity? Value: 254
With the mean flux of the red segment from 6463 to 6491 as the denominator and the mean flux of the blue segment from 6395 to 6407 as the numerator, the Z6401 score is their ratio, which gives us 1.02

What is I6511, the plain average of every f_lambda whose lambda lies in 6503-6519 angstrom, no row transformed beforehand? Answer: 285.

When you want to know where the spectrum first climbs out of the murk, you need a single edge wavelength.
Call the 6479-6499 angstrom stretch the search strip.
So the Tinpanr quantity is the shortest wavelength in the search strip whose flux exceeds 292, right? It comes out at 6497.0 angstrom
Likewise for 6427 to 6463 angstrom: 6429.0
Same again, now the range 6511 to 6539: 6521.0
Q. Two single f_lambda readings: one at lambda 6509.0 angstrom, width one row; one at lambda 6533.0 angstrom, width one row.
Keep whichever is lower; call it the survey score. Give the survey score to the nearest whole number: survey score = 261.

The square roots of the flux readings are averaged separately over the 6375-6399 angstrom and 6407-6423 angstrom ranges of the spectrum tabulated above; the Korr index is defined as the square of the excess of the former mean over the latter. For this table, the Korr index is 1.1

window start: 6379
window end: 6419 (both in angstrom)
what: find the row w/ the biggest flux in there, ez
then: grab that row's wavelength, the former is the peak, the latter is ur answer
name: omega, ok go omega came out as 6389.0 angstrom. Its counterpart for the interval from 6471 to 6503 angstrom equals 6501.0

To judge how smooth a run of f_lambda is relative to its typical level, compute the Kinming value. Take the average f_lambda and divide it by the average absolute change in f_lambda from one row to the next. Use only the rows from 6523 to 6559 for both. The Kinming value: 11.7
